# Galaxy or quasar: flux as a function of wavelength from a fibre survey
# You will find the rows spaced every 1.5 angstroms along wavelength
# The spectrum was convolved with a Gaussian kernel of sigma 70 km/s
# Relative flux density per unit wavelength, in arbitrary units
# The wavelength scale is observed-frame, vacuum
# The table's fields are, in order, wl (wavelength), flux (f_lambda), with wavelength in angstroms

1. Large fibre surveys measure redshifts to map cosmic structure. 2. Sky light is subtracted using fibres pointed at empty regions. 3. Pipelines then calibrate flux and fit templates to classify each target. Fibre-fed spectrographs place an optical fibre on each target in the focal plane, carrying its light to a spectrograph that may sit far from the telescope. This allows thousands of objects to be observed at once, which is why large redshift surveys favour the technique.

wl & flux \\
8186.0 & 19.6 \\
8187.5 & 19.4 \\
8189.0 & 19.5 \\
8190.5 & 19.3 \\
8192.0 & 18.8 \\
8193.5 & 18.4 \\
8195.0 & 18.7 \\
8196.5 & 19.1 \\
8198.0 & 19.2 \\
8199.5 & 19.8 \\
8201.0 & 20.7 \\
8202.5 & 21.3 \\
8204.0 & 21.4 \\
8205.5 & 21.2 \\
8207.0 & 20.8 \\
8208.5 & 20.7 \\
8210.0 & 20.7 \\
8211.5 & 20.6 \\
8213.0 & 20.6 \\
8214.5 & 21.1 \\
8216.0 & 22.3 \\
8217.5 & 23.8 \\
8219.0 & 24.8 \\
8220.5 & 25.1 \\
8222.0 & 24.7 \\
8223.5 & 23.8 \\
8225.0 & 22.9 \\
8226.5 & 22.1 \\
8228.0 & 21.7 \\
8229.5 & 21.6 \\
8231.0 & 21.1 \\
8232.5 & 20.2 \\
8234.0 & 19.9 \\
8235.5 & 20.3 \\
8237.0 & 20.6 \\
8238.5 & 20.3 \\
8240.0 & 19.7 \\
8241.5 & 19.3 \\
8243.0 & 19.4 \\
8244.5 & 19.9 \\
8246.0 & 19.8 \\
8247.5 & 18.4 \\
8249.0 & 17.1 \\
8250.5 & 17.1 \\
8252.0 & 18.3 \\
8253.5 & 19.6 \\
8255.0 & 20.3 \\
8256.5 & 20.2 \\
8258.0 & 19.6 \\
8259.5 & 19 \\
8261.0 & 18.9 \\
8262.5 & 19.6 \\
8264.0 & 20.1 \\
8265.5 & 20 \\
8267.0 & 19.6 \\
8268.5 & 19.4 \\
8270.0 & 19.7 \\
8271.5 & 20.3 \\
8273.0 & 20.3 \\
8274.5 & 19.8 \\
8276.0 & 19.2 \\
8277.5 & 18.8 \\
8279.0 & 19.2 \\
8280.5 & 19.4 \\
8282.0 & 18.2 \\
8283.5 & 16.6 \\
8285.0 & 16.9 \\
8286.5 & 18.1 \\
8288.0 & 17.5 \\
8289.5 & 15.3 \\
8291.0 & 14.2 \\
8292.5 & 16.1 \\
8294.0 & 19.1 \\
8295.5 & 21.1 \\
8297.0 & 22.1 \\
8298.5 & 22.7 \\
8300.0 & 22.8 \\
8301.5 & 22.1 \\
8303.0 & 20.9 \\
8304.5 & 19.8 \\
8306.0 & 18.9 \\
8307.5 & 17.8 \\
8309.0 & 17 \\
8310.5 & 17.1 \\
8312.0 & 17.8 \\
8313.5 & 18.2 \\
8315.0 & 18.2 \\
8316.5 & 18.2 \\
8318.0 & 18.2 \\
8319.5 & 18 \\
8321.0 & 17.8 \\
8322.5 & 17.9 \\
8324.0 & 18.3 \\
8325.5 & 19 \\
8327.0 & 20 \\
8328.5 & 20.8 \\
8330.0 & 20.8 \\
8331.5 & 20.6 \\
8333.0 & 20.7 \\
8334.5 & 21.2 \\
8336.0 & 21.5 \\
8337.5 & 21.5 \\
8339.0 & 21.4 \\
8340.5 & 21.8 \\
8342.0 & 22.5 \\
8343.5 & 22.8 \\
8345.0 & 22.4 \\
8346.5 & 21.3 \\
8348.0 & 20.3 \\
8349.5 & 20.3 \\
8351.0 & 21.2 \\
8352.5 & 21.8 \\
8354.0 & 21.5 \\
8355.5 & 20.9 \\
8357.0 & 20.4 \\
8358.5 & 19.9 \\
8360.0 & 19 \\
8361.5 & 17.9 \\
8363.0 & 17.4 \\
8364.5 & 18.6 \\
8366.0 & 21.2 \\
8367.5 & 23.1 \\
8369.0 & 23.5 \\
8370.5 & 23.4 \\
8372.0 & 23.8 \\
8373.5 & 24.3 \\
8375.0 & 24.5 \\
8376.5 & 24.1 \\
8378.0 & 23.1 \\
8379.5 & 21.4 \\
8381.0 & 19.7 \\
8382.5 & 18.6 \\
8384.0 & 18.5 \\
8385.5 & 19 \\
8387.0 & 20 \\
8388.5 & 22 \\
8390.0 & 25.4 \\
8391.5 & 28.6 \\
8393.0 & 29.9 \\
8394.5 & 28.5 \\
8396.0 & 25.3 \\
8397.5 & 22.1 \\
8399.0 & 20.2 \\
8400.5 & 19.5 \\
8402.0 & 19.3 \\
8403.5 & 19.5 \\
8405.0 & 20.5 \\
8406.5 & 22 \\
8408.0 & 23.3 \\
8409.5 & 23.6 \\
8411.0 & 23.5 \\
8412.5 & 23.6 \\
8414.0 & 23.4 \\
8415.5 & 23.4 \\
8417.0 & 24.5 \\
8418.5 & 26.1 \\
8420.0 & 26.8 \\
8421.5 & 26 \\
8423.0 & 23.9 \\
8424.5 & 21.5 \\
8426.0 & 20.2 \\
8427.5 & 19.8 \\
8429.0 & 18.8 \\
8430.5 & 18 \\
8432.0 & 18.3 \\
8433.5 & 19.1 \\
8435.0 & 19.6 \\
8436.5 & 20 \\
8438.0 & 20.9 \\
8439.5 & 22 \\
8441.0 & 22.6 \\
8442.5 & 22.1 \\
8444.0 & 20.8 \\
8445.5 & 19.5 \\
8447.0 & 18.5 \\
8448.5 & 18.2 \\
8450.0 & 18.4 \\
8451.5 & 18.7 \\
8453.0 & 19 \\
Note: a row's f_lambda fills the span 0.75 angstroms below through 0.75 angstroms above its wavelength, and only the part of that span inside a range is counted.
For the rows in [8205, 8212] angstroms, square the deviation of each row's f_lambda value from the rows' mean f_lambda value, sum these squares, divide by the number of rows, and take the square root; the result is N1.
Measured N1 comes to 0.2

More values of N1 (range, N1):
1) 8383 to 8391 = 2.5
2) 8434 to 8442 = 1.1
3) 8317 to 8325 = 0.2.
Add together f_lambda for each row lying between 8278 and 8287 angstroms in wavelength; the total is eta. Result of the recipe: 108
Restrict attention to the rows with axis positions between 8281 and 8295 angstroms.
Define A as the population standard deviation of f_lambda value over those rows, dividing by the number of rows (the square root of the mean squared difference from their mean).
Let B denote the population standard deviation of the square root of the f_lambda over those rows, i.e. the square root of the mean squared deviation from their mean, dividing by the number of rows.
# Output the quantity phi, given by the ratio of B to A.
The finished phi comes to 0.123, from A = 1.45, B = 0.18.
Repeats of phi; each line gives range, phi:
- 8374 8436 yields 0.104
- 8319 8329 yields 0.114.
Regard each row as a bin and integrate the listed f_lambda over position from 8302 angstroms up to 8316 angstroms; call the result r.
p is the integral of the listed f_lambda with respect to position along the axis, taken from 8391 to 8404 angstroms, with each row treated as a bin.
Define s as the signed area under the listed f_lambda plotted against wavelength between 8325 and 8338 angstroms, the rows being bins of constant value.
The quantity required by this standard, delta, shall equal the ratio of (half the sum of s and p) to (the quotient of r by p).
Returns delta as 342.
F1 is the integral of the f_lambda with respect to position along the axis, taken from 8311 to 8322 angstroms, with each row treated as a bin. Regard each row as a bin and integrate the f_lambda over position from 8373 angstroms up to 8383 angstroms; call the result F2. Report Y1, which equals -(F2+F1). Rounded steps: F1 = 198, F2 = 223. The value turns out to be -421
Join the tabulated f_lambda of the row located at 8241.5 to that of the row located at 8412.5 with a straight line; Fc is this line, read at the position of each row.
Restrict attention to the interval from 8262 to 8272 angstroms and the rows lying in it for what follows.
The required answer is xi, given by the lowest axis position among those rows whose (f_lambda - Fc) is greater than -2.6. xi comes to 8262.5 angstroms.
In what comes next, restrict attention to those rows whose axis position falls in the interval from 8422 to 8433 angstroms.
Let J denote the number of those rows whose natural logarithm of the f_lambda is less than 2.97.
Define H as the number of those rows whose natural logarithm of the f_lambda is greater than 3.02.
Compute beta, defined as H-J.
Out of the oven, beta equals -1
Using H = 2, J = 3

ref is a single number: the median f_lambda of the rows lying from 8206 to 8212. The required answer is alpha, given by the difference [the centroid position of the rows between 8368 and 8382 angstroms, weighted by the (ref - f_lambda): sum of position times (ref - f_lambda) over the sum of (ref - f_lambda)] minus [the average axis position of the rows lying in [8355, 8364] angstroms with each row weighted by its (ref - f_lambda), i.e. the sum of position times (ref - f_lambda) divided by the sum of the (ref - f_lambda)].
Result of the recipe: 11.9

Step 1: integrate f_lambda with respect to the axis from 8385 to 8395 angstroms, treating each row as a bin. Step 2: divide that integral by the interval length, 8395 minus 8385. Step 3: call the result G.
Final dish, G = 25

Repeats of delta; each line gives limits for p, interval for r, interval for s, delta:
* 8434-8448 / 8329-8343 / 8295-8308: 271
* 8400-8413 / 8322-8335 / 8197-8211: 309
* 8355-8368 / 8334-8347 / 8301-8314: 226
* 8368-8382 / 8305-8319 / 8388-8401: 412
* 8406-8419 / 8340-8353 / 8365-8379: 348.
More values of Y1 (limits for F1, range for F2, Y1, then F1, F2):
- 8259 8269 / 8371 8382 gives -447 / 195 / 252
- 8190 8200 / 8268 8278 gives -387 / 190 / 197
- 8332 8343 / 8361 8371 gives -444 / 237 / 207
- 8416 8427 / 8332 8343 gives -501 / 264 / 237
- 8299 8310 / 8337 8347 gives -439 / 219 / 220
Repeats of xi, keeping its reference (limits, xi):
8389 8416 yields 8390.0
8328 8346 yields 8328.5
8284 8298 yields 8286.5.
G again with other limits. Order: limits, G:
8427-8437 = 19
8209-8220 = 22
